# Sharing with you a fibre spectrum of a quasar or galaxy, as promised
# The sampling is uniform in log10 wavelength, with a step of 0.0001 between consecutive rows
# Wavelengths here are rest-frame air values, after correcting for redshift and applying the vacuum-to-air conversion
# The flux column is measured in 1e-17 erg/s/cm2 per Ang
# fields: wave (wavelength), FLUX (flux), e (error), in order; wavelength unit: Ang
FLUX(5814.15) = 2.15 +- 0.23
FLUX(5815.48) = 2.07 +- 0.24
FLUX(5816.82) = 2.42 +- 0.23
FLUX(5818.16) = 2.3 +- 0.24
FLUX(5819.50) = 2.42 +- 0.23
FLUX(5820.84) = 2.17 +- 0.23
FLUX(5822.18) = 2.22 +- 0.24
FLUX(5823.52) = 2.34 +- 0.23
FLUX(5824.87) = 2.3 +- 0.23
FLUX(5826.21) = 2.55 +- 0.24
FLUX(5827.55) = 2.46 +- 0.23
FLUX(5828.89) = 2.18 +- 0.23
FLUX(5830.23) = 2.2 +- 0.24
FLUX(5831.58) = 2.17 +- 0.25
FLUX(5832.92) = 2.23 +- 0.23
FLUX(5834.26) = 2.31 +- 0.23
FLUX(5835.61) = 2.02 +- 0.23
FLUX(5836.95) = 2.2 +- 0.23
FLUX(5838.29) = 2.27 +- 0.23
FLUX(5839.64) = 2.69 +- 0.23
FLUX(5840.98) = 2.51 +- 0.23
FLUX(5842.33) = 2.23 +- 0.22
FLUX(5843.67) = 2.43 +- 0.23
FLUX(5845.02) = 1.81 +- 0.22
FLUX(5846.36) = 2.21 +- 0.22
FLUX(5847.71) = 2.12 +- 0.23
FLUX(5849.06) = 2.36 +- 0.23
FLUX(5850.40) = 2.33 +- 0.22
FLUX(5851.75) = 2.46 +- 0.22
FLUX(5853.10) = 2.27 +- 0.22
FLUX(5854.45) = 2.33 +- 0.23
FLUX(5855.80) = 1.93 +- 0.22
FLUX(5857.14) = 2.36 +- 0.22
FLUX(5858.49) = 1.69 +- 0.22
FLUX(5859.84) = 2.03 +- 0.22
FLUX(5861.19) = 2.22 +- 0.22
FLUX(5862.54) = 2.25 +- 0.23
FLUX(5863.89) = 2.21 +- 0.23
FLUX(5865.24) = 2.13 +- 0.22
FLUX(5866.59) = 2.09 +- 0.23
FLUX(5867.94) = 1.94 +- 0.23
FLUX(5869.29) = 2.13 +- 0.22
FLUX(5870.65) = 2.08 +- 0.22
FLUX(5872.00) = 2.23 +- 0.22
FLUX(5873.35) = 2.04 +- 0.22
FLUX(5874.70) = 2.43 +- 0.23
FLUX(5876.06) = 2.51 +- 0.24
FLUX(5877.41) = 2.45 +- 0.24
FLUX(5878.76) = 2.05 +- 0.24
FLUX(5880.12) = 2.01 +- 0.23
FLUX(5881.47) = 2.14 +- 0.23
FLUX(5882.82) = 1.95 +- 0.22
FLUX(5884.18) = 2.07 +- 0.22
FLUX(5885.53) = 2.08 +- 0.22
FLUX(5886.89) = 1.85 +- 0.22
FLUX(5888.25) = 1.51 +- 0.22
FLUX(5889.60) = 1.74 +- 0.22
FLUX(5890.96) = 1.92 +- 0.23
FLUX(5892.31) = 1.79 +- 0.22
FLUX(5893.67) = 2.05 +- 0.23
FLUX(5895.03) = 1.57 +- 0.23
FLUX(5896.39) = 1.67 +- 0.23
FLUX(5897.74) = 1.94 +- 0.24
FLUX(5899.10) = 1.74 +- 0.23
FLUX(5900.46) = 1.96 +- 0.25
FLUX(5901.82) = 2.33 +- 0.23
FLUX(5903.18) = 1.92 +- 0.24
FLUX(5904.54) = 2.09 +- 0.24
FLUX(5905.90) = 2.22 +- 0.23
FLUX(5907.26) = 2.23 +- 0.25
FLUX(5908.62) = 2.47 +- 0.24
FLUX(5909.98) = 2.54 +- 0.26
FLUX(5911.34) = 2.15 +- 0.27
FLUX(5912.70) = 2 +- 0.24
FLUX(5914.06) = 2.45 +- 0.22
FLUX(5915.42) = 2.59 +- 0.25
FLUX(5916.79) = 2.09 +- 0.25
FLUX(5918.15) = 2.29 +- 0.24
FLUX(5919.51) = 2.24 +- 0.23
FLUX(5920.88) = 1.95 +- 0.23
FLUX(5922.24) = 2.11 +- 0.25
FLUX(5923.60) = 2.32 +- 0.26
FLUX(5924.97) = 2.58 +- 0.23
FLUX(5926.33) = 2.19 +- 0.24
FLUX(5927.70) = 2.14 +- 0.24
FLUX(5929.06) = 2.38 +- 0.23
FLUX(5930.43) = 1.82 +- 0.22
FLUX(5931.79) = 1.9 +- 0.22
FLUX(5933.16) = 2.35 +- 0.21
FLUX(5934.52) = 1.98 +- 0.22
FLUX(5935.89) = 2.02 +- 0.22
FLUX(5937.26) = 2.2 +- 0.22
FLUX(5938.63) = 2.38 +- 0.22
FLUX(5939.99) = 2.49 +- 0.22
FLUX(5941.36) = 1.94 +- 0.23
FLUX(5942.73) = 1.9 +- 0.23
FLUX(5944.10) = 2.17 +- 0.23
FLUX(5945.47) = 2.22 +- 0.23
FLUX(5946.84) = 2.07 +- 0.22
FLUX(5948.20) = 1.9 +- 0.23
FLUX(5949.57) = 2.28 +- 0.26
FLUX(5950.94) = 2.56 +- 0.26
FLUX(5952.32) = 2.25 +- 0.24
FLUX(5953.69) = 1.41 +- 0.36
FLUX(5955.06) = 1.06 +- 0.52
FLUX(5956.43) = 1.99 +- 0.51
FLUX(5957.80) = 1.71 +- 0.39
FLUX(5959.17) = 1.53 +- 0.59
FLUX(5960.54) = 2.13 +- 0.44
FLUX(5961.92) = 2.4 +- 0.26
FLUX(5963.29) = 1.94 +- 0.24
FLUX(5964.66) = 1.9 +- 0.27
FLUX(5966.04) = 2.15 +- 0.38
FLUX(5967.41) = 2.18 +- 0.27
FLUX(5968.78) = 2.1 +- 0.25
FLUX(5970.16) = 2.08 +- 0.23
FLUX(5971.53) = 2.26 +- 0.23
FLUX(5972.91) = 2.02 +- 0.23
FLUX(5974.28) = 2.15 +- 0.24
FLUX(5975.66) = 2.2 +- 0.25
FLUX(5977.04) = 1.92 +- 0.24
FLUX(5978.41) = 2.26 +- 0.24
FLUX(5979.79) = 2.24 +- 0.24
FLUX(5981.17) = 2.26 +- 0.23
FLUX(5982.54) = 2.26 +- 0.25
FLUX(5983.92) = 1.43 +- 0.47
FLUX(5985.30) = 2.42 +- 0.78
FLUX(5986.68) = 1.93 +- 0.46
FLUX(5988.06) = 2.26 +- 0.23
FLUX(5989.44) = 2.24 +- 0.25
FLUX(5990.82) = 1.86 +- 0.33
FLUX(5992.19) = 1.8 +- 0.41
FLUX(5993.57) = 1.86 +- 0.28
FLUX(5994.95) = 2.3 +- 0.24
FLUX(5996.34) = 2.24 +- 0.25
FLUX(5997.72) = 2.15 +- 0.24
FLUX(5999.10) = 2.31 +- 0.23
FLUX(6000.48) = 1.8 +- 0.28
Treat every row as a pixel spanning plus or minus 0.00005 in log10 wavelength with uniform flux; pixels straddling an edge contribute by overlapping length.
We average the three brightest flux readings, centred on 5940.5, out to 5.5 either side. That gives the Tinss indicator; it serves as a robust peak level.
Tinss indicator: 2.36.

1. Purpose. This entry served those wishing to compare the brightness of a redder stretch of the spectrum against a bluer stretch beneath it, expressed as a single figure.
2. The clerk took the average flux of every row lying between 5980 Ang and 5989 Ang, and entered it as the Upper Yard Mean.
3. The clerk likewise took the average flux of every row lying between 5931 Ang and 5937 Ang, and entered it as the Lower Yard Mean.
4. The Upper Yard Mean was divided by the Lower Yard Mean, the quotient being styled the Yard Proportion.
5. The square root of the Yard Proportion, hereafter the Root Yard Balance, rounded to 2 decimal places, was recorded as 1.01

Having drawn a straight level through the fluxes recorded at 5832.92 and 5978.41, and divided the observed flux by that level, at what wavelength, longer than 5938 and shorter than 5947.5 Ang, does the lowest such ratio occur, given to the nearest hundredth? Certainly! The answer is 5942.73 Ang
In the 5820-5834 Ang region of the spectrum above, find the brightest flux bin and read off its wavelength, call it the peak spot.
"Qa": 5826.21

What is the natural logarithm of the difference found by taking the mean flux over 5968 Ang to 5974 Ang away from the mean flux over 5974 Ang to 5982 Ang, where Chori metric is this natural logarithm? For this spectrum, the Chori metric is -2.9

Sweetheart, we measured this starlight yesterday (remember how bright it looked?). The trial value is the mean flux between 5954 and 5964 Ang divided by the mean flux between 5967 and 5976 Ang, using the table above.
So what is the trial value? 0.85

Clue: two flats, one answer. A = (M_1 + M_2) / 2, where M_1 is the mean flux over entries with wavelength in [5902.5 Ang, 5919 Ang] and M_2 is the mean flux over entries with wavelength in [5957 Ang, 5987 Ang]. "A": 2.16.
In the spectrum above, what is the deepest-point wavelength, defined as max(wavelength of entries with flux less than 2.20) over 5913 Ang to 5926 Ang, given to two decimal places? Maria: 5922.24 Ang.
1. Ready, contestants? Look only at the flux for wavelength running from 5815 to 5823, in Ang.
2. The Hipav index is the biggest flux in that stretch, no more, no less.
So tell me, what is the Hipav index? 2.42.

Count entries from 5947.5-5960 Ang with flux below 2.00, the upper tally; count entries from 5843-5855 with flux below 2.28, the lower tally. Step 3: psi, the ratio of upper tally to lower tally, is 1.50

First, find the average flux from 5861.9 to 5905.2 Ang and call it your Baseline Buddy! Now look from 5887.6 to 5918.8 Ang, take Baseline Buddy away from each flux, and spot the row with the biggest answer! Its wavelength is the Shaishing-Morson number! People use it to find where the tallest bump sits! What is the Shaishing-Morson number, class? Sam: 5915.42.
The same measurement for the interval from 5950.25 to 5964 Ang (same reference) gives 5950.94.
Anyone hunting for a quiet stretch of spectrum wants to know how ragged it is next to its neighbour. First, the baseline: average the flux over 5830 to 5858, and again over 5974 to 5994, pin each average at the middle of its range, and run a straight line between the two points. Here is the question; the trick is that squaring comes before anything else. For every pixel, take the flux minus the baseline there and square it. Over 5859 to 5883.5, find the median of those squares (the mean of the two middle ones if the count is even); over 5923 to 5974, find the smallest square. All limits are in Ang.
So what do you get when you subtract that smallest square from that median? 0.023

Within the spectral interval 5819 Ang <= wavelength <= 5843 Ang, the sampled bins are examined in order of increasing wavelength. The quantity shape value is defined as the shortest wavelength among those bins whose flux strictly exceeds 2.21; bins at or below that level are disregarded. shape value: 5819.50 Ang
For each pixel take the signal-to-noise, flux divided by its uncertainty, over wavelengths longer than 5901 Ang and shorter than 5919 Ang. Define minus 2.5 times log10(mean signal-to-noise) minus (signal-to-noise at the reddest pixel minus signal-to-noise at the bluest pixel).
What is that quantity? -1.8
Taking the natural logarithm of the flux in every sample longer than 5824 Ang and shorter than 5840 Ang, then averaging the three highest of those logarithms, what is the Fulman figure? 0.94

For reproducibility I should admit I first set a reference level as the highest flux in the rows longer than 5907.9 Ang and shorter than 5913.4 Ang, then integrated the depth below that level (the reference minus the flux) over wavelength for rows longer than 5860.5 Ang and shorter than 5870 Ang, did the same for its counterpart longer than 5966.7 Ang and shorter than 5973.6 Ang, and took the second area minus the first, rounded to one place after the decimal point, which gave -1.0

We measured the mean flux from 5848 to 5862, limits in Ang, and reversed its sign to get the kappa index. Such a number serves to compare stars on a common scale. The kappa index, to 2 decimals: -2.20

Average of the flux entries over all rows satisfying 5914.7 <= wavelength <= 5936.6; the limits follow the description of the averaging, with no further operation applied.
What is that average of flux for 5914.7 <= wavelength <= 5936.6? 2.18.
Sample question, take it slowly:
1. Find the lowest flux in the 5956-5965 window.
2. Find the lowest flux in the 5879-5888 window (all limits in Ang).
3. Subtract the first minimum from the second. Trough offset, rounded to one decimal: 0.3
